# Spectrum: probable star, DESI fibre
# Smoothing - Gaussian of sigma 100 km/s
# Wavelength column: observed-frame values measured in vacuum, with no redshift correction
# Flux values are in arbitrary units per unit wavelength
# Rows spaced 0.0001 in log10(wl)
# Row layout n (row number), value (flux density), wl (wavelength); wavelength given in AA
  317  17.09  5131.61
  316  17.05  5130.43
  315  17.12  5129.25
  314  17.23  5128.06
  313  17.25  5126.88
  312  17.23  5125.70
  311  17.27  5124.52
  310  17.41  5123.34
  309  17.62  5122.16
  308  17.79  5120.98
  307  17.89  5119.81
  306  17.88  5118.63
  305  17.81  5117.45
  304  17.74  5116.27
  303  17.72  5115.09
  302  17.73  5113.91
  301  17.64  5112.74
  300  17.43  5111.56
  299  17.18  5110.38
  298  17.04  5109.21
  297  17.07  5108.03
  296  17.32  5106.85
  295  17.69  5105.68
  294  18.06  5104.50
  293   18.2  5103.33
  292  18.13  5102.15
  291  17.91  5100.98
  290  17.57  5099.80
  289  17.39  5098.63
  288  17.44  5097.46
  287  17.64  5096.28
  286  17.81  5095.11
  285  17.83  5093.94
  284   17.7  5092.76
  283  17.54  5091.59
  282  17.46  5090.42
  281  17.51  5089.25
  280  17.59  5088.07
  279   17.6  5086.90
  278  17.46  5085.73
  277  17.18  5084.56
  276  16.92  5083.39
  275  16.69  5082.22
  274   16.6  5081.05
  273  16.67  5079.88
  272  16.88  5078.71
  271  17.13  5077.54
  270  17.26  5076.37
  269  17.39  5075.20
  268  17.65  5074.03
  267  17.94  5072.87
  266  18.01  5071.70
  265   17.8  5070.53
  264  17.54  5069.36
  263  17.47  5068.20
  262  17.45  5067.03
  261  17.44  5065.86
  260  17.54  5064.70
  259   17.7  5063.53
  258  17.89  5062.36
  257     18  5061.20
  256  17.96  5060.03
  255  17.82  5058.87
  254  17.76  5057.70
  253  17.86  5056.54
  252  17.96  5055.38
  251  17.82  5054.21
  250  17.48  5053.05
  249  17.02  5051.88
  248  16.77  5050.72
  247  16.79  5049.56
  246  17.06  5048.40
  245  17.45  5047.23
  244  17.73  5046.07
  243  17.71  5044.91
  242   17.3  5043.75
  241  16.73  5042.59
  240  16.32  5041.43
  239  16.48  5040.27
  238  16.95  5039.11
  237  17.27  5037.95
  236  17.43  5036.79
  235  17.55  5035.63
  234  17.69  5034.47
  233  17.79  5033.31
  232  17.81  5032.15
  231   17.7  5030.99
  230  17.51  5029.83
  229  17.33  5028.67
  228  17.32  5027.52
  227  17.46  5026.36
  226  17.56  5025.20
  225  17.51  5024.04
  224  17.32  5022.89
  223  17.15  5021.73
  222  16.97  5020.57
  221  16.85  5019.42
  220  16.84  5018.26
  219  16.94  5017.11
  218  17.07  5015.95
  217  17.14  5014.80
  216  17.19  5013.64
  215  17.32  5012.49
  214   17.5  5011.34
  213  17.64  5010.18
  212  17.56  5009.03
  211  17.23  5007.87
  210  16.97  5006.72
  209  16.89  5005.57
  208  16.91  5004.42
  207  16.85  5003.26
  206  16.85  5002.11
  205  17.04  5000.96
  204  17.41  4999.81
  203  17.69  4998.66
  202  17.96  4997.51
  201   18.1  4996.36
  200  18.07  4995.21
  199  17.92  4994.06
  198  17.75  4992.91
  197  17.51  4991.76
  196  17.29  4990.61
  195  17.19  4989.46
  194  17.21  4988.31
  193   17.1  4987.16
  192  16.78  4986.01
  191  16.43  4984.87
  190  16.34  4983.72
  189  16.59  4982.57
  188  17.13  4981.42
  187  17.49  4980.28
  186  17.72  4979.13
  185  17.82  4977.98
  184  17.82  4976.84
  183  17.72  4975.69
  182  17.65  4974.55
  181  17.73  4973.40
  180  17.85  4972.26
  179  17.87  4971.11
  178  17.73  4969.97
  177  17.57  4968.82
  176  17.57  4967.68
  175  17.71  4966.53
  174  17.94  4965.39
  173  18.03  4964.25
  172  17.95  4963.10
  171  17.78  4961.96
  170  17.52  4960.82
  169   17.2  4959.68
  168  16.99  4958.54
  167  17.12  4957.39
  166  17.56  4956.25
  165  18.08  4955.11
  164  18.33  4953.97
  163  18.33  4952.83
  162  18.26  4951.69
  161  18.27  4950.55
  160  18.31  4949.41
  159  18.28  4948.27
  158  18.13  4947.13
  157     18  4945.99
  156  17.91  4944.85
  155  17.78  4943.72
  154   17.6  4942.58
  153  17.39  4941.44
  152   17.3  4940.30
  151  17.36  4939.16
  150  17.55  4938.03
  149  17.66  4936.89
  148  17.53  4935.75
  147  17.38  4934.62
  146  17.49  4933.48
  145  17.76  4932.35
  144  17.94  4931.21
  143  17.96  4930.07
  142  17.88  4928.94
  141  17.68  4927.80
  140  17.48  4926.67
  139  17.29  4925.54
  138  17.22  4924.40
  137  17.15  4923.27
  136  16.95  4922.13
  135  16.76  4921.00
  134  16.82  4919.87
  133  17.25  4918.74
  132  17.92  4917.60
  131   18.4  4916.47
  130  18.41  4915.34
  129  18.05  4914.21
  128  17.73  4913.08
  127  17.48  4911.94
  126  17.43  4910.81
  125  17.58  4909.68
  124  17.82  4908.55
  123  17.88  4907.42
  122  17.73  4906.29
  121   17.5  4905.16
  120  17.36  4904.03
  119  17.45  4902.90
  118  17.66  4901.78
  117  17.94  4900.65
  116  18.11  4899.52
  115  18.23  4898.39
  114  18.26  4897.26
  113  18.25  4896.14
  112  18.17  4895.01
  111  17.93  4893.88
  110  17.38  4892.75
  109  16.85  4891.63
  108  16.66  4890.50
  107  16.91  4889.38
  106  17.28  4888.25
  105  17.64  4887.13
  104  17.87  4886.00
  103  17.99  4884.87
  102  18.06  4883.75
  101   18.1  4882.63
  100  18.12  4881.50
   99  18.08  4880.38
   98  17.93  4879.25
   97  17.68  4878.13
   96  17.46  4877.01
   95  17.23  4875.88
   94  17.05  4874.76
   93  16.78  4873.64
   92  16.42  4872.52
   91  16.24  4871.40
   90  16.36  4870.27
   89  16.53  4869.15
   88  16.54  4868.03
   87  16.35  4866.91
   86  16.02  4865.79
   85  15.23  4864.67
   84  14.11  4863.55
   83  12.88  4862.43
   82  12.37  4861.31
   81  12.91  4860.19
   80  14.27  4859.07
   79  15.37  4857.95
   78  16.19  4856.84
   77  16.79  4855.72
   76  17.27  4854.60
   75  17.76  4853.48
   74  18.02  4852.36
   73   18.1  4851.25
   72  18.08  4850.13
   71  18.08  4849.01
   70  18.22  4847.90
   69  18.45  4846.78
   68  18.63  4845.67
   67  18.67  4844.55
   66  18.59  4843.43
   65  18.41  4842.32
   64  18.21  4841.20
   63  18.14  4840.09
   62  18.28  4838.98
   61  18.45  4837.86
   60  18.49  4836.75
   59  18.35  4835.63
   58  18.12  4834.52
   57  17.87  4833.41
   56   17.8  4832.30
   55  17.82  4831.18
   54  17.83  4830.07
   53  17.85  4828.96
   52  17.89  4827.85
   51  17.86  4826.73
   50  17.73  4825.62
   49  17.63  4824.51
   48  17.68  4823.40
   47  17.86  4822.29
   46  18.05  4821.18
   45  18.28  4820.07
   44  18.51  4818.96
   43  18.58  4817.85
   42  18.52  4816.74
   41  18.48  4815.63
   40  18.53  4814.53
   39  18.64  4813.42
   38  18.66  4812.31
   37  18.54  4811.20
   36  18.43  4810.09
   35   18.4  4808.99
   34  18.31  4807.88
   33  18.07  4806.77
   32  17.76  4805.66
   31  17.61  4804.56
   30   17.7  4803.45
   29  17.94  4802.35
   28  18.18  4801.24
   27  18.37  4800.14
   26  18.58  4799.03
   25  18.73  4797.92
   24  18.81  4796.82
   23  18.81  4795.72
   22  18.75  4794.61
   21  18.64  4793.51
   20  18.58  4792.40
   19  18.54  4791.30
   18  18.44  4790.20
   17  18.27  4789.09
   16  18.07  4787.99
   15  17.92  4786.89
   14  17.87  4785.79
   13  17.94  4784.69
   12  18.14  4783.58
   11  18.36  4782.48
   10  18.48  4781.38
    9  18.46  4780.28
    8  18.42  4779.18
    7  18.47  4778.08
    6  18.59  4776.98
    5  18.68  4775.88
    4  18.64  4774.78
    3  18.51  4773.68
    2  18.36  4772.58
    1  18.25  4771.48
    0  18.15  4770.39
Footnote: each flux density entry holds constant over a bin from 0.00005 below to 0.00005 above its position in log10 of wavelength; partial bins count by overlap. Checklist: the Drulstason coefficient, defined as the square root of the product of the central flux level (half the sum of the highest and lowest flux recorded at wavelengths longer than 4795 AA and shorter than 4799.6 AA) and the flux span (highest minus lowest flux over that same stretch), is 2.1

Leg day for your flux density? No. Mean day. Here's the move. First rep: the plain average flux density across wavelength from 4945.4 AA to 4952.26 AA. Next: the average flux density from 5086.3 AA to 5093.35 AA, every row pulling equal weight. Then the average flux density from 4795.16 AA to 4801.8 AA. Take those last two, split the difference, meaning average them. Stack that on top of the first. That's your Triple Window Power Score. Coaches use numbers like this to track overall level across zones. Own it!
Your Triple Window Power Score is 36.3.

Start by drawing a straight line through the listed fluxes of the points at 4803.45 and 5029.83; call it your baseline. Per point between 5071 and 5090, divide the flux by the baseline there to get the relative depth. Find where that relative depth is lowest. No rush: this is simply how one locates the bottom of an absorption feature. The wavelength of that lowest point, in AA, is 5081.05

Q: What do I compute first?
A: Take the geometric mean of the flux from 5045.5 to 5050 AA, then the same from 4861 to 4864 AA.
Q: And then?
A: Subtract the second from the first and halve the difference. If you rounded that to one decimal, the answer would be 2.1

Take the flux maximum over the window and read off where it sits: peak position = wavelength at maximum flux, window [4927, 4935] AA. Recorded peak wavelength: 4930.07 AA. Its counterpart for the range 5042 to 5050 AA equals 5046.07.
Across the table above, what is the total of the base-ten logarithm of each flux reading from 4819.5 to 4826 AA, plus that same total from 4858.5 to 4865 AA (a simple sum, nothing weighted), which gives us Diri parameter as 14.3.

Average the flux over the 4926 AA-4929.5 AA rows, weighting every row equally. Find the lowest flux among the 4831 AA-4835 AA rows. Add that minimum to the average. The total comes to 35.5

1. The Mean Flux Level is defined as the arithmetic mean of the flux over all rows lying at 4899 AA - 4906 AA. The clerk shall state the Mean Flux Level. 17.7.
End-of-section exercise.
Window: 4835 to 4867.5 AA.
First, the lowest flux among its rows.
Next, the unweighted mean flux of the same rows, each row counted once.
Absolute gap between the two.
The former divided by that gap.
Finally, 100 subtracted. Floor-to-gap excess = -97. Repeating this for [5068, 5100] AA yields -80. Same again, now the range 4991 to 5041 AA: -81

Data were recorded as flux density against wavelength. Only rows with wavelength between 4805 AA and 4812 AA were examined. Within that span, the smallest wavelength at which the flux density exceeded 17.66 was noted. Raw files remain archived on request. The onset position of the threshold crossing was 4805.66 AA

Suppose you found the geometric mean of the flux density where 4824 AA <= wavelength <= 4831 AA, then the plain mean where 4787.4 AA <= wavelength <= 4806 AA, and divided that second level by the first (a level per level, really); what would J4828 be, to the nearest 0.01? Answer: 1.03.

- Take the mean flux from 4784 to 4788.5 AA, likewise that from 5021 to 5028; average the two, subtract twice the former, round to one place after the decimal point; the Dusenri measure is -18.2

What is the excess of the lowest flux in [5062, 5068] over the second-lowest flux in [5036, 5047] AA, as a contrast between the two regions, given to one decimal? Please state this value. 1.0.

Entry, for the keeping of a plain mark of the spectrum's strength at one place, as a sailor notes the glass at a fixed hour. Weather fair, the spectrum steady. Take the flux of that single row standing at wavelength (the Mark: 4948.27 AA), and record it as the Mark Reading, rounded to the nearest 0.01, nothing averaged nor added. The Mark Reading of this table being 18.28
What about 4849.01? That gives 18.08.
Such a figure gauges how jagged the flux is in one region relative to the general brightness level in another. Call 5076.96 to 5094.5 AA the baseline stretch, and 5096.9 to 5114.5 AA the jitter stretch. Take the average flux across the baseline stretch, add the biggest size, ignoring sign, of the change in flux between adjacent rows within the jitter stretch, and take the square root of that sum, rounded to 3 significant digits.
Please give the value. 4.20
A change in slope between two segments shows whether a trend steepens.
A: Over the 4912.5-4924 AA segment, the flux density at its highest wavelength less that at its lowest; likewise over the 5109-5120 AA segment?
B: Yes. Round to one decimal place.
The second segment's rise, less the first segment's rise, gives 1.4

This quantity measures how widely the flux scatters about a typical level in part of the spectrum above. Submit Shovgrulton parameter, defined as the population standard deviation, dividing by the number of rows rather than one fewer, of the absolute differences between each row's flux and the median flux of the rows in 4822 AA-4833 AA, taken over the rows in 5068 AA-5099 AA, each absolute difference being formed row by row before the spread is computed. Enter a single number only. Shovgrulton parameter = 0.35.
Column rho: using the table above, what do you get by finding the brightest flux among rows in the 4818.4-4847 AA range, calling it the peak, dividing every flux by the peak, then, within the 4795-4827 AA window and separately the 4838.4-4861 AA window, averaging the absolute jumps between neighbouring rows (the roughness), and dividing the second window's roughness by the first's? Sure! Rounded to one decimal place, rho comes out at 2.6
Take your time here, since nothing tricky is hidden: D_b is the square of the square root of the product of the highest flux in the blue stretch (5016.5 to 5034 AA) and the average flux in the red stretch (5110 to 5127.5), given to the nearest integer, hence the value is 313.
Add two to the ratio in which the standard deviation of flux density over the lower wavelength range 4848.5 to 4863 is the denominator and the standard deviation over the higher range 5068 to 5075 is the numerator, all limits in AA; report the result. 2.1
